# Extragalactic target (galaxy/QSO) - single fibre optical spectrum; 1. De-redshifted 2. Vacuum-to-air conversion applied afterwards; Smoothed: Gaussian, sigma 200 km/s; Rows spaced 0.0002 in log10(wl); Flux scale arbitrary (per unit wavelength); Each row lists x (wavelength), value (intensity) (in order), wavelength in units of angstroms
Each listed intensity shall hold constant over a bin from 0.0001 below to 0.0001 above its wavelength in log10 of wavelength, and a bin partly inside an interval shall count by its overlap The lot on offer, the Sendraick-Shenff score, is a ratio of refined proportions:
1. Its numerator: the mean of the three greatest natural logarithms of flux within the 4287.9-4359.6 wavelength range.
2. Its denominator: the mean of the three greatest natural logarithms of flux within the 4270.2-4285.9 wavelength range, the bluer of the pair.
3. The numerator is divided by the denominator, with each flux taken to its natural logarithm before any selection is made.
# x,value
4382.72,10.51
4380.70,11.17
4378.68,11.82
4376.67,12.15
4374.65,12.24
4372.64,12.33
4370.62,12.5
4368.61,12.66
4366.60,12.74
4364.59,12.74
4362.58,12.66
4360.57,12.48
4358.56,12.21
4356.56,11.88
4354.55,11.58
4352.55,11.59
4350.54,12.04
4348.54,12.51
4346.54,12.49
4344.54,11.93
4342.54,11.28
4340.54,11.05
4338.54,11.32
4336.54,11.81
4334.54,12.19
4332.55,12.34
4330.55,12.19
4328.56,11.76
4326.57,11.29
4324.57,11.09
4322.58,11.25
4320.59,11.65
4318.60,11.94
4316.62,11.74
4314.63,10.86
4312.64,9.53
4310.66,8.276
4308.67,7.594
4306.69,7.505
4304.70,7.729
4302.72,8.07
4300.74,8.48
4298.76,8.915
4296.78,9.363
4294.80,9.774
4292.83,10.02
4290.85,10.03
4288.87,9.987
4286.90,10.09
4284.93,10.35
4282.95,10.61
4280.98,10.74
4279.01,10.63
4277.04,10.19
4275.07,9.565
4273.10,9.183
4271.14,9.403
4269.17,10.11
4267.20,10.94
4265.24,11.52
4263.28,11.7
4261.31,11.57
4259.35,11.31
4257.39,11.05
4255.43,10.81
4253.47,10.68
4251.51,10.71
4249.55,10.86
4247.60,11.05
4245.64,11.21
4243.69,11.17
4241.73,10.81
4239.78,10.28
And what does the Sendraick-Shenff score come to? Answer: 1.07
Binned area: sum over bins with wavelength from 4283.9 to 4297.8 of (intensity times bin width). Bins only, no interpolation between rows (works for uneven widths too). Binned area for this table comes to 138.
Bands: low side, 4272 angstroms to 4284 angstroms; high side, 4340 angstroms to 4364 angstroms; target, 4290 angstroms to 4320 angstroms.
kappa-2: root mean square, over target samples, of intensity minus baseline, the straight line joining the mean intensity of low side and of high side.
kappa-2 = 2.00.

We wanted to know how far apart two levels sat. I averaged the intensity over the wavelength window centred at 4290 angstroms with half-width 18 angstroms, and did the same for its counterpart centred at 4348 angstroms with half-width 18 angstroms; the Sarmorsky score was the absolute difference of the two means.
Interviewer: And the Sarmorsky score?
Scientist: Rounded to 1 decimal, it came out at 2.5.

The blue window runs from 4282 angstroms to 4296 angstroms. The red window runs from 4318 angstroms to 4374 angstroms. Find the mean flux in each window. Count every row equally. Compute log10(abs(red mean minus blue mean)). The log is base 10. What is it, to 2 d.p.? 0.27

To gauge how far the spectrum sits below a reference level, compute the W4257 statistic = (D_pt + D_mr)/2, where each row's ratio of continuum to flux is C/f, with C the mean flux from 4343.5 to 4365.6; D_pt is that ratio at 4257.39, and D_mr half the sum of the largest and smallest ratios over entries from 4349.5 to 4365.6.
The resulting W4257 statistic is 1.05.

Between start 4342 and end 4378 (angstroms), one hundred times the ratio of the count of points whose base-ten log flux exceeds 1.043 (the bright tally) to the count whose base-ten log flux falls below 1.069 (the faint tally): 600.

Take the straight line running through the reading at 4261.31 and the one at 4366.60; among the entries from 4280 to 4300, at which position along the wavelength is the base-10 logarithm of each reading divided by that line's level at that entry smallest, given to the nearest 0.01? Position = 4298.76 angstroms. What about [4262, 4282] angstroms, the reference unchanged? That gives 4273.10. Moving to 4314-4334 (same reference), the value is 4314.63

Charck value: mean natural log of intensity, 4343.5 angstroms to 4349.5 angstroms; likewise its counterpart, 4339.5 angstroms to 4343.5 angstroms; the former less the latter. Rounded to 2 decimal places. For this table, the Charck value 0.10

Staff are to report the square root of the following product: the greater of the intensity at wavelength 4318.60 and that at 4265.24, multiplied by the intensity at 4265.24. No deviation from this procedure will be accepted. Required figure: 11.7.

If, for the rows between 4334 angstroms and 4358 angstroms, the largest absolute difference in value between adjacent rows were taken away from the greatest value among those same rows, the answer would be 11.9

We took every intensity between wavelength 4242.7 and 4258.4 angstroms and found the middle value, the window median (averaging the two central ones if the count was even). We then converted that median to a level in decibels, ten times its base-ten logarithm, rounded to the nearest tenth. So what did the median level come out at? 10.4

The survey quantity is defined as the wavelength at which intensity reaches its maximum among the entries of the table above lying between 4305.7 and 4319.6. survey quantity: 4318.60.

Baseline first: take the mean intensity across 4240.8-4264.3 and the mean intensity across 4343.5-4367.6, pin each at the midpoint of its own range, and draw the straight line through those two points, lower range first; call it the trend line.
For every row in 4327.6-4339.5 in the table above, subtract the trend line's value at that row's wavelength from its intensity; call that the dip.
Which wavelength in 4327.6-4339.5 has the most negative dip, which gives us 4338.54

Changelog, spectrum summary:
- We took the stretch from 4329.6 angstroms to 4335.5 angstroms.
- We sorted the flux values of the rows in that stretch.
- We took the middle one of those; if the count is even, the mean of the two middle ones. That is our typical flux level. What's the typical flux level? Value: 12.2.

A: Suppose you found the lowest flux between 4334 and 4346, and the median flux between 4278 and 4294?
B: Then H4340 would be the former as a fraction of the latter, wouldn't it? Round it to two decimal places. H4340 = 1.08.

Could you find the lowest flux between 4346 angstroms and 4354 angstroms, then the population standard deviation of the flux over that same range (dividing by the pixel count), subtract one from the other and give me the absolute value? 11.2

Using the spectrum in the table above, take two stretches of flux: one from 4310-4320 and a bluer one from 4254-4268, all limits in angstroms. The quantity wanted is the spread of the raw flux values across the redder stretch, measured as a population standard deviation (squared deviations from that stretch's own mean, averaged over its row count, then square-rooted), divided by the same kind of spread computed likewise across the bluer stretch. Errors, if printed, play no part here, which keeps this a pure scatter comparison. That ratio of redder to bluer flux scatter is 4.4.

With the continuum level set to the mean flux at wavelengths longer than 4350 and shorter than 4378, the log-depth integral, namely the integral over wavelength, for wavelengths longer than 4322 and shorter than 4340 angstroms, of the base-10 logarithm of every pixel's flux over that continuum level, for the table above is -0.4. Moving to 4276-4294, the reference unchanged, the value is -1.4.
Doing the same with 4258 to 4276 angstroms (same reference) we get -1.2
